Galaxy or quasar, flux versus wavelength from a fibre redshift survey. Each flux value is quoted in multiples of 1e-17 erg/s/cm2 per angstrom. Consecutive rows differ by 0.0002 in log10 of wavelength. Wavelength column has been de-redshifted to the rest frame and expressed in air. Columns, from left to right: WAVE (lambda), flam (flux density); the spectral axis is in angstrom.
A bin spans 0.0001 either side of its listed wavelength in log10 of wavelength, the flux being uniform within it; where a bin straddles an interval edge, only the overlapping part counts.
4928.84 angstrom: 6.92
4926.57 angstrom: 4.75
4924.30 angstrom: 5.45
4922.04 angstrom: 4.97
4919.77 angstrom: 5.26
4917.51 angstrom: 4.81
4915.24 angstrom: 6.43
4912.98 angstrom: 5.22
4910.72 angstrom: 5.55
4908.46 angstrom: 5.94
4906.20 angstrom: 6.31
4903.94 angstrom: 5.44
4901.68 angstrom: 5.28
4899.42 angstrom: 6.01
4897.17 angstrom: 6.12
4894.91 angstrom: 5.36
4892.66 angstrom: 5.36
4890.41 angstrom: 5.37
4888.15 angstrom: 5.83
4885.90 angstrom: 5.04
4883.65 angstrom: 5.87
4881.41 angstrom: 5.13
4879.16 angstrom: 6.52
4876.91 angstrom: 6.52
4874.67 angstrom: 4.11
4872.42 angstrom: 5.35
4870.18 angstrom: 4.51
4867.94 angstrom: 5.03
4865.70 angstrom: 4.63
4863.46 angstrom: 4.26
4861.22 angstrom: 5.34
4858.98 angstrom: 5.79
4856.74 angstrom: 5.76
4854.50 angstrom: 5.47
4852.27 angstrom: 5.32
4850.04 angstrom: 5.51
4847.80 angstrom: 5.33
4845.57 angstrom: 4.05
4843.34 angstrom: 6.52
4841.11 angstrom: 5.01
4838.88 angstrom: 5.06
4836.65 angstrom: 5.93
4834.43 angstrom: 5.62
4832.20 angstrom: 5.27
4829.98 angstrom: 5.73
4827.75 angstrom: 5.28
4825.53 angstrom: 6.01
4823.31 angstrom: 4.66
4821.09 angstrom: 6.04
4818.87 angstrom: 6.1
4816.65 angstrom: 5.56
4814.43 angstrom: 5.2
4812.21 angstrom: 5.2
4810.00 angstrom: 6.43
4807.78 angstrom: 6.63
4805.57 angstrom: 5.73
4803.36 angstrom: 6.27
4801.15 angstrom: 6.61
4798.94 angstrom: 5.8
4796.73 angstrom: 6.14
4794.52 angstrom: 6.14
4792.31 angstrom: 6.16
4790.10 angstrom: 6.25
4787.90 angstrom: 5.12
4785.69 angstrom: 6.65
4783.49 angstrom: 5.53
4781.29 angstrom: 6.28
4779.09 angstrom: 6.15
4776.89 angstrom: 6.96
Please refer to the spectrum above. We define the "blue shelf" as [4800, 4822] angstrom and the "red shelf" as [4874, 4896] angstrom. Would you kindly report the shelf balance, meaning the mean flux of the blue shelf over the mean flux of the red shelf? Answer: 1.08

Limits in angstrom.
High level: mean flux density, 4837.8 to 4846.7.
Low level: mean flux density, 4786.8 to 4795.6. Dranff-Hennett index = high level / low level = 0.87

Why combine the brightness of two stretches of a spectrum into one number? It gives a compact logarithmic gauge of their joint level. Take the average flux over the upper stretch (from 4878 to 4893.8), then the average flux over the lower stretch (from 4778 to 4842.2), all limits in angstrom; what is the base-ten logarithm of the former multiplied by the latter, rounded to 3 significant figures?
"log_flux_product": 1.51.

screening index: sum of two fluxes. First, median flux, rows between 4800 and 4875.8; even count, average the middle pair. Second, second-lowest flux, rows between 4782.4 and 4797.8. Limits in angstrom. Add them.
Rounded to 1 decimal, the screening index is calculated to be 10.9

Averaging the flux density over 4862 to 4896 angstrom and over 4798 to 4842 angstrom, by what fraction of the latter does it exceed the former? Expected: 0.08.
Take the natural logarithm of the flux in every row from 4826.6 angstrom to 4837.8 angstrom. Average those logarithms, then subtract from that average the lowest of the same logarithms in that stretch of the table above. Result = 0.054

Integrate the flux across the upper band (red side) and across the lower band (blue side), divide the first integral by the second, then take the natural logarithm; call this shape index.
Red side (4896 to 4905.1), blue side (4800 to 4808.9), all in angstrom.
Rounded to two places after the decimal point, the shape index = -0.08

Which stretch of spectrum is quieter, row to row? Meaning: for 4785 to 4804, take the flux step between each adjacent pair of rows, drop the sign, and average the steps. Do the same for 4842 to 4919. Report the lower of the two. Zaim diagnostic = 0.53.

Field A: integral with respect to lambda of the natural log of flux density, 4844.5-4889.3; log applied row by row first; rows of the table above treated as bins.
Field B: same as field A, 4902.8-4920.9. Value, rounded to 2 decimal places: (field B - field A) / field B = -1.38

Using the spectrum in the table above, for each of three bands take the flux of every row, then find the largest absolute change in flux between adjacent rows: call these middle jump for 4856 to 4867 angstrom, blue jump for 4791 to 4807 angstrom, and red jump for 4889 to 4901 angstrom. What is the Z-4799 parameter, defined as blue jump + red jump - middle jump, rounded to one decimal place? 0.5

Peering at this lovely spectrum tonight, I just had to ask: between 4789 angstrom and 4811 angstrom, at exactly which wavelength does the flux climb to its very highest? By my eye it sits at 4807.78 angstrom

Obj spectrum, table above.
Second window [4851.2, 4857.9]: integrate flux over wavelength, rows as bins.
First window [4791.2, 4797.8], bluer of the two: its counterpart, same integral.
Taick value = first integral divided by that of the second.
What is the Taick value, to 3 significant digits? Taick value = 1.10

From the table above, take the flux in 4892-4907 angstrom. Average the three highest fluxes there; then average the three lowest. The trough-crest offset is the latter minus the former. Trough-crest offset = -0.81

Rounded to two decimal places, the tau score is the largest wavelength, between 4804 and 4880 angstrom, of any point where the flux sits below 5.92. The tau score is 4874.67 angstrom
